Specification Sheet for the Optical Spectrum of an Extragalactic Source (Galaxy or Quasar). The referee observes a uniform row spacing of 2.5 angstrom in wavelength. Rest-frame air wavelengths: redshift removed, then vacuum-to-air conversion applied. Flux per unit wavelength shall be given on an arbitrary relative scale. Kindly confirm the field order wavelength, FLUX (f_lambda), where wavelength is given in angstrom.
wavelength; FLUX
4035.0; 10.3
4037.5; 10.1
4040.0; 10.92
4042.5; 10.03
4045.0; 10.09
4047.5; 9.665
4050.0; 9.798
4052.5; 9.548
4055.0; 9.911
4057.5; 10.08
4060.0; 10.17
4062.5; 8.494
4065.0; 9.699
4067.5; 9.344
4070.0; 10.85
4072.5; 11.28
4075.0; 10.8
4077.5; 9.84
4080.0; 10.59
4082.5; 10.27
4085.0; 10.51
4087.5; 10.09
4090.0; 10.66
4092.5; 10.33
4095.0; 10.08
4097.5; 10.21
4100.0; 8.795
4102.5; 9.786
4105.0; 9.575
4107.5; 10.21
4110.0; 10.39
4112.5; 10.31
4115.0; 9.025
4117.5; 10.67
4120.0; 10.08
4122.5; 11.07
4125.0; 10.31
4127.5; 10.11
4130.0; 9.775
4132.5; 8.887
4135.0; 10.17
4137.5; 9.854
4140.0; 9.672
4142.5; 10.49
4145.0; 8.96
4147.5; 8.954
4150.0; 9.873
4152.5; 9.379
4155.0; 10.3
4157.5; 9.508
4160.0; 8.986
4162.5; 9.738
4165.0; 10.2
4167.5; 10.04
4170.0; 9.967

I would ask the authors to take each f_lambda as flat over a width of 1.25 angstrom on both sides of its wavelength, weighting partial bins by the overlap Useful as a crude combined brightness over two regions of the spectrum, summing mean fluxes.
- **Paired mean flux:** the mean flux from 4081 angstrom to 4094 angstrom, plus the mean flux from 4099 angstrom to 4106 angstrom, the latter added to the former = 19.8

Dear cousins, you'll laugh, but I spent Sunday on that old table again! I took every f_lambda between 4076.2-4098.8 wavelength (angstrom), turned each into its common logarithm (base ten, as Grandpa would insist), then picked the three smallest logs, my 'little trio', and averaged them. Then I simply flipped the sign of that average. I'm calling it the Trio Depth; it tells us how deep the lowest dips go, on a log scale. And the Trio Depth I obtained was -1.000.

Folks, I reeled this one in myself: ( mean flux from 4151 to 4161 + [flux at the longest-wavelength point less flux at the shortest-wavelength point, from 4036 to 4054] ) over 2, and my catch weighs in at 4.5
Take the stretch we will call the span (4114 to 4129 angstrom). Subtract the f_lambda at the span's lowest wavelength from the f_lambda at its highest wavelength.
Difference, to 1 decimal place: 1.1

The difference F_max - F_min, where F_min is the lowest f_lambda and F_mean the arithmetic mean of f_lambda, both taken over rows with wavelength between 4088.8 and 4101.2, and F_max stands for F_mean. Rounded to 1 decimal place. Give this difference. 1.2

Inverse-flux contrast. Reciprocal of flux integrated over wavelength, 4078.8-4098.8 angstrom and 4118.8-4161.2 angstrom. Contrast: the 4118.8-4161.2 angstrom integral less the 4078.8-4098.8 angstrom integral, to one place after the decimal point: 2.4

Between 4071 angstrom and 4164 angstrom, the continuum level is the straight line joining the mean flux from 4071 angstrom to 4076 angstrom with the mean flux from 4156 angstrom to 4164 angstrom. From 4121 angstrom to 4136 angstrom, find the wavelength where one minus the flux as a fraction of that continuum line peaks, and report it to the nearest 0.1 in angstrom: 4132.5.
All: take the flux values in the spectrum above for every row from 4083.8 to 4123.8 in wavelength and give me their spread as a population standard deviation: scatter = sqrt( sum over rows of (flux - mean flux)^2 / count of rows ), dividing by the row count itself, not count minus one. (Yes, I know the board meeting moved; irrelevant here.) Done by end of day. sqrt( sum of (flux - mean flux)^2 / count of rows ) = 0.57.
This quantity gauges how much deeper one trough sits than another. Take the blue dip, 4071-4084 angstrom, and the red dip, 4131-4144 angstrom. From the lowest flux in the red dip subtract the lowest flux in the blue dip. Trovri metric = -1.0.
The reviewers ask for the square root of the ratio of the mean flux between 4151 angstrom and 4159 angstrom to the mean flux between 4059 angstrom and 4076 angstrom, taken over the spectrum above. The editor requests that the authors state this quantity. 0.982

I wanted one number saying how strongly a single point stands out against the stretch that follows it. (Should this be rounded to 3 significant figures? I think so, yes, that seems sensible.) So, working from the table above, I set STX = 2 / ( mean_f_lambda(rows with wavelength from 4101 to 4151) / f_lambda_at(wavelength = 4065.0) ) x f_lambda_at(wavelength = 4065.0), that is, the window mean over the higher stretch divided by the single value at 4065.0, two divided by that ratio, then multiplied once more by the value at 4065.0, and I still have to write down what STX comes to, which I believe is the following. 19.0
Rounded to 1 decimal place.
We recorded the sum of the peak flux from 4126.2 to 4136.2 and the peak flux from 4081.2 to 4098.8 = 20.8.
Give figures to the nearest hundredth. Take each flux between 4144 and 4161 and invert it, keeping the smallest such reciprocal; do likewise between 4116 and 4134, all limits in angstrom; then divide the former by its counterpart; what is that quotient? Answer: 1.07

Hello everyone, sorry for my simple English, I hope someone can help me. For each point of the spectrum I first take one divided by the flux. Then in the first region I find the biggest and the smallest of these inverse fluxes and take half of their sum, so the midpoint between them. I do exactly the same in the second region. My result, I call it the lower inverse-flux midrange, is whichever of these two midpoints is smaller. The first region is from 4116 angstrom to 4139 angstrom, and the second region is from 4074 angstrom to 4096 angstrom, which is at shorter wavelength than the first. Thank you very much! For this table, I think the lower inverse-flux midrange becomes 0.097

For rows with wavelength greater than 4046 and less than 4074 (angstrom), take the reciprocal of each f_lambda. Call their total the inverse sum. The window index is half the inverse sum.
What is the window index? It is 0.56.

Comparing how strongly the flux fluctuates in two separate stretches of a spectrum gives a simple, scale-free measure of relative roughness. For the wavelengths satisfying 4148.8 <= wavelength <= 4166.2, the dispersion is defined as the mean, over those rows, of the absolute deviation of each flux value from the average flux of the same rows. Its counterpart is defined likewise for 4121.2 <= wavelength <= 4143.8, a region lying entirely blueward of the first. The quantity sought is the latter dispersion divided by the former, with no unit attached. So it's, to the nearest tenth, 1.2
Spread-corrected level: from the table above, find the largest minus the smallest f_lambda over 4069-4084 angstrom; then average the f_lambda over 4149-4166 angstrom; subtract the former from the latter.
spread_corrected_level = 8.3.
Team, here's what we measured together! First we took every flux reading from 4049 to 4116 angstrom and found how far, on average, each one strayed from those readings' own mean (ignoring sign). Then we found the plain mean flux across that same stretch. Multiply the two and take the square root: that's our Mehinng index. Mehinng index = 2.19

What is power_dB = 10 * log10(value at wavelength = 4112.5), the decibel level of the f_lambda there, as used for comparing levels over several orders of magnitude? 10.13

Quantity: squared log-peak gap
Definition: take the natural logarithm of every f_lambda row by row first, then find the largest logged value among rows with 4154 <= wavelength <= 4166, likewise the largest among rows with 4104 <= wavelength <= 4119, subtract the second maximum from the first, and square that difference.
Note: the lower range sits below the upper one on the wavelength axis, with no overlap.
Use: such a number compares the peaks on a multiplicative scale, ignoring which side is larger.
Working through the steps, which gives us 0.0012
